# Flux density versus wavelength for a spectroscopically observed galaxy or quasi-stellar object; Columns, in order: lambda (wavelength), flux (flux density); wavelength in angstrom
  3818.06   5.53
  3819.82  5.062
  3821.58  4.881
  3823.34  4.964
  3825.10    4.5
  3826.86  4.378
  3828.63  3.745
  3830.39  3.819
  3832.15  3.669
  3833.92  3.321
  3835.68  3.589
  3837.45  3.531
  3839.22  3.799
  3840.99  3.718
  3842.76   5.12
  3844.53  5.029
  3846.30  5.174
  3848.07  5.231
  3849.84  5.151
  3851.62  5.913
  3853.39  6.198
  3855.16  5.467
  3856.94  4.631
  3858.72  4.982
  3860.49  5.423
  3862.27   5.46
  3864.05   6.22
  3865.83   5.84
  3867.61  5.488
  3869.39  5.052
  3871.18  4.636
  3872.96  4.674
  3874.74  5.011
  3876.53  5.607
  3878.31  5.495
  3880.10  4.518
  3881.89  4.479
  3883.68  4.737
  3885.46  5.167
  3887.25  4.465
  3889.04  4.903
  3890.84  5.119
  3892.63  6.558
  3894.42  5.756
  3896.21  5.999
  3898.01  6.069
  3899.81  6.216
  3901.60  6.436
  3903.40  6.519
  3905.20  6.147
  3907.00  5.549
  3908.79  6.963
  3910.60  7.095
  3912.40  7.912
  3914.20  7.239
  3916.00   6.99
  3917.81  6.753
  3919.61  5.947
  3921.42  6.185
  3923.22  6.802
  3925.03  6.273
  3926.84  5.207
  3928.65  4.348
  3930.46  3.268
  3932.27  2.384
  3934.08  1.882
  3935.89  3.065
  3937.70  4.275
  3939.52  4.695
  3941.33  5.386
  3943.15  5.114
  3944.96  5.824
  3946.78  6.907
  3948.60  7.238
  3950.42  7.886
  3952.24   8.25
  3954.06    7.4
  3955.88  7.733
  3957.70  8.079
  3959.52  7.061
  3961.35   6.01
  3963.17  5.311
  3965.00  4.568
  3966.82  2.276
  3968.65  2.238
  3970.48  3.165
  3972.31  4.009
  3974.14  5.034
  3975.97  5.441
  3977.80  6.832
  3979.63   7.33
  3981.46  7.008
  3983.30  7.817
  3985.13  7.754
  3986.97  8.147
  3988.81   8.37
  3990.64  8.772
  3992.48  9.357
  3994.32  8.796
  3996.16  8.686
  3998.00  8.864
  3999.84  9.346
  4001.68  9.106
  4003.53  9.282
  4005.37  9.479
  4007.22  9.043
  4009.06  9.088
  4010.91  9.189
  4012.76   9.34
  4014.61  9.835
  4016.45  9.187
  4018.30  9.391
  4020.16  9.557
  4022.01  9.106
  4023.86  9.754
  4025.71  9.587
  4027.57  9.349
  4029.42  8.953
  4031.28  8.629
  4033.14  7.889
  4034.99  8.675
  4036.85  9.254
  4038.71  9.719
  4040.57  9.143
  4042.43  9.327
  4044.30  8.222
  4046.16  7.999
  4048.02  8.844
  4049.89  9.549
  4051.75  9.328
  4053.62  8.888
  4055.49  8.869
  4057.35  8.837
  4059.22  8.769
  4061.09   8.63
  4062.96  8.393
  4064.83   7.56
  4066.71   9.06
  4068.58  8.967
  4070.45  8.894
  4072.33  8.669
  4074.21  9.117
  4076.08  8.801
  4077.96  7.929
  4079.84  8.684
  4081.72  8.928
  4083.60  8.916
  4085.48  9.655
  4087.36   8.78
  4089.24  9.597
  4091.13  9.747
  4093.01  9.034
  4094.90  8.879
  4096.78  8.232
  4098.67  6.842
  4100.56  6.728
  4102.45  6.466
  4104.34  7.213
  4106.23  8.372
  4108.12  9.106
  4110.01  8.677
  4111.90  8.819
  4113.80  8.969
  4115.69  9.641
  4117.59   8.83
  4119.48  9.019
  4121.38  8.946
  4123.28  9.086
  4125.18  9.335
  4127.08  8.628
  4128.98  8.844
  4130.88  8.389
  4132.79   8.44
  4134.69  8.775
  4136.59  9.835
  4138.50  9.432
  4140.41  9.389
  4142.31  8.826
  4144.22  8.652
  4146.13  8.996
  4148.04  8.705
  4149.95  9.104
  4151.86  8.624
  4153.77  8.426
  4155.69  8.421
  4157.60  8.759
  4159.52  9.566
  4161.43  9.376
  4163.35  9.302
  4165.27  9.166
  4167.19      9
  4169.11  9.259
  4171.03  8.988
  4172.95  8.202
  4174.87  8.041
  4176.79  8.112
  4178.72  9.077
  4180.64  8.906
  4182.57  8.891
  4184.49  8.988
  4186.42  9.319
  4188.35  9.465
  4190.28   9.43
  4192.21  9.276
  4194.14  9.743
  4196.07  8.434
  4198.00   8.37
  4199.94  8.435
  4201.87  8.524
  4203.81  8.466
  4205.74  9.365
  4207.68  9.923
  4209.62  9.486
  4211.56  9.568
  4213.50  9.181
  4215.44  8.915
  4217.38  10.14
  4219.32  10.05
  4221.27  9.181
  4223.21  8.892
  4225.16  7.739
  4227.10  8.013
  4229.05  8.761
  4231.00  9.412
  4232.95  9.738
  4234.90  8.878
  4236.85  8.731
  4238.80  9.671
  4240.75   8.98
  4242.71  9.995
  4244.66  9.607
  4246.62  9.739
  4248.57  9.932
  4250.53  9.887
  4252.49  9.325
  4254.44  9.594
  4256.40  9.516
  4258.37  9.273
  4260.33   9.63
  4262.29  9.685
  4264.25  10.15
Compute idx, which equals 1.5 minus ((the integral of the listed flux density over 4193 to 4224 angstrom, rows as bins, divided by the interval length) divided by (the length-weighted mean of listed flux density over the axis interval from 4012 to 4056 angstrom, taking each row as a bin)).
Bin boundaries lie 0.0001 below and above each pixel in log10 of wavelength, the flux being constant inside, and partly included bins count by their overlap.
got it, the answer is 0.492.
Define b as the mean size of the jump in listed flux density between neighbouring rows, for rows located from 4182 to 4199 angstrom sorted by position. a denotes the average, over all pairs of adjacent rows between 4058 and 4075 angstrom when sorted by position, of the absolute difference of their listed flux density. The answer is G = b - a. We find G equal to -0.118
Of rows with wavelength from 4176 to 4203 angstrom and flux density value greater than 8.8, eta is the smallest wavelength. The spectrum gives 4178.72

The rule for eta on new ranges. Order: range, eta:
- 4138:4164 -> 4138.50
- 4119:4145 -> 4119.48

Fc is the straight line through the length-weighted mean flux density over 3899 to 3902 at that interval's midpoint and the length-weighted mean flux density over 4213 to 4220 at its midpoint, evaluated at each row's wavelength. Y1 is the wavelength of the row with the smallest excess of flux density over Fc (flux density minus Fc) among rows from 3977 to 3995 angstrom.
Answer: 3977.80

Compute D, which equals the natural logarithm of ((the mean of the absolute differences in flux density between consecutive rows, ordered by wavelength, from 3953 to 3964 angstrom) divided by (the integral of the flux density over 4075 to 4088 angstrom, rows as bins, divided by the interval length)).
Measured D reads -2.55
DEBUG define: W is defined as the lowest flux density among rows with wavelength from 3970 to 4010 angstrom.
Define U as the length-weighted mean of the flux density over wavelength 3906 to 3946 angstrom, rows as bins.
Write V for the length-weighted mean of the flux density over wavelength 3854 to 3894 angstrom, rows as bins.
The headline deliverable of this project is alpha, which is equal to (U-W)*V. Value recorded 12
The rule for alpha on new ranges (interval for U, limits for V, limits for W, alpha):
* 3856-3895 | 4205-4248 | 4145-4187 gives -26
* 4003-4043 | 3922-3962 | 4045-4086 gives 9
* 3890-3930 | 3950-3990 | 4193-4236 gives -9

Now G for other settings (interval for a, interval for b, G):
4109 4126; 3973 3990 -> 0.210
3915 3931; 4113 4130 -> -0.297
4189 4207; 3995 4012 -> -0.156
